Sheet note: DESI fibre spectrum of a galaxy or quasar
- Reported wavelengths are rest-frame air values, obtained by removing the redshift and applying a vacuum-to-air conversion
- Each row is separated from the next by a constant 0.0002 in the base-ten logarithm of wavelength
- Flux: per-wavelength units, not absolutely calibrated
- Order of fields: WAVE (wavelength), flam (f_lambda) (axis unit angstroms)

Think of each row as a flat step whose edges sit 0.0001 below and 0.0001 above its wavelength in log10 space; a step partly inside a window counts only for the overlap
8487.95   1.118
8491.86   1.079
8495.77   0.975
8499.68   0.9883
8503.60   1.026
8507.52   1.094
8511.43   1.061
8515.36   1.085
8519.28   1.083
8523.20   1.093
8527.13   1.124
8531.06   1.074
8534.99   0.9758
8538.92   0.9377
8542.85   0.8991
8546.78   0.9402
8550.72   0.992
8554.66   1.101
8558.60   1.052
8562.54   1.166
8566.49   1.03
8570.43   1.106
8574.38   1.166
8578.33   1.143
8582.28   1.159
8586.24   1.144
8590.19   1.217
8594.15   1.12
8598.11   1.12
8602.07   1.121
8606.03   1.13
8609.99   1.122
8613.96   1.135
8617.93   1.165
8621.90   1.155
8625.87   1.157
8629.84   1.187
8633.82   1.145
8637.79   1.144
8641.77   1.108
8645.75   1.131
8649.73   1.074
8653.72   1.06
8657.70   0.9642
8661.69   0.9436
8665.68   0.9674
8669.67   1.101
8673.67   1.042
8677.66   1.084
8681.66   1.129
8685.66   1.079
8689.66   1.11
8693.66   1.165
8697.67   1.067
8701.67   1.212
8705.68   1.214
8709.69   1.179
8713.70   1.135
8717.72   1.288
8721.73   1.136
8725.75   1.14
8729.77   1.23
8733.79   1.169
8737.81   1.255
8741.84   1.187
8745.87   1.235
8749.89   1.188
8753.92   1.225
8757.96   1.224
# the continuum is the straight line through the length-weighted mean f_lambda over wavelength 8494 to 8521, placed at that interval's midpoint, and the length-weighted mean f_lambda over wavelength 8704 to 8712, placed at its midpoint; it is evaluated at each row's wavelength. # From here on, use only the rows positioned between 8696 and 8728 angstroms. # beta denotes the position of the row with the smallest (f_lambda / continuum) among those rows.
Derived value 8697.67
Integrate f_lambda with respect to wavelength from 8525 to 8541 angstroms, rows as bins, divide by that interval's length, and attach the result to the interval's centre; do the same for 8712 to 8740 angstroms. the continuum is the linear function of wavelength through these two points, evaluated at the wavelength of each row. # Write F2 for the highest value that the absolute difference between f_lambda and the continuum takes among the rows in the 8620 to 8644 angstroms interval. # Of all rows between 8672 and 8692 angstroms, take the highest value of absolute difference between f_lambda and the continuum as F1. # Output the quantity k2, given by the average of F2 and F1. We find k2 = 0.091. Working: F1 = 0.107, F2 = 0.076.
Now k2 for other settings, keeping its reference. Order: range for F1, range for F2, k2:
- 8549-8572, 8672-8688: 0.110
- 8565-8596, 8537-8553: 0.139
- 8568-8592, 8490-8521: 0.114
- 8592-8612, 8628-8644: 0.058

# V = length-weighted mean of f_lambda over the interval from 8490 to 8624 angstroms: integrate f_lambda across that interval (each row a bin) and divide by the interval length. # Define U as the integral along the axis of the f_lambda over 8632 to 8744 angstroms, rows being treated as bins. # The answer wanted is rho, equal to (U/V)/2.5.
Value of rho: 46.5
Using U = 125.9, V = 1.08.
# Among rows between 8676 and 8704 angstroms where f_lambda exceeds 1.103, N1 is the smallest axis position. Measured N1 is 8681.66 angstroms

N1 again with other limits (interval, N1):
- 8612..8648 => 8613.96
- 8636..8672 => 8637.79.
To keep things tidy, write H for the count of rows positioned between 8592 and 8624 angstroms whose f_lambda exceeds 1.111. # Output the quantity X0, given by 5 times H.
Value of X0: 40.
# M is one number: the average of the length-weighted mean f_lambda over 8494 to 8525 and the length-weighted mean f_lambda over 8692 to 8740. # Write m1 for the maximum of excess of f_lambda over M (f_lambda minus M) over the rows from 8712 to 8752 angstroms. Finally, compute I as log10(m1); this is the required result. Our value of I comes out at -0.8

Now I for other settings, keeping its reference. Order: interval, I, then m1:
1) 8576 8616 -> -1.0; 0.10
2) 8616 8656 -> -1.2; 0.07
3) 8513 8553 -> -2.1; 0.01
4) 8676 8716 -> -1.0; 0.10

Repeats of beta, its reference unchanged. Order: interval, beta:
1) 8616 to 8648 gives 8641.77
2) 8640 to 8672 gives 8661.69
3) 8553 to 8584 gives 8566.49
